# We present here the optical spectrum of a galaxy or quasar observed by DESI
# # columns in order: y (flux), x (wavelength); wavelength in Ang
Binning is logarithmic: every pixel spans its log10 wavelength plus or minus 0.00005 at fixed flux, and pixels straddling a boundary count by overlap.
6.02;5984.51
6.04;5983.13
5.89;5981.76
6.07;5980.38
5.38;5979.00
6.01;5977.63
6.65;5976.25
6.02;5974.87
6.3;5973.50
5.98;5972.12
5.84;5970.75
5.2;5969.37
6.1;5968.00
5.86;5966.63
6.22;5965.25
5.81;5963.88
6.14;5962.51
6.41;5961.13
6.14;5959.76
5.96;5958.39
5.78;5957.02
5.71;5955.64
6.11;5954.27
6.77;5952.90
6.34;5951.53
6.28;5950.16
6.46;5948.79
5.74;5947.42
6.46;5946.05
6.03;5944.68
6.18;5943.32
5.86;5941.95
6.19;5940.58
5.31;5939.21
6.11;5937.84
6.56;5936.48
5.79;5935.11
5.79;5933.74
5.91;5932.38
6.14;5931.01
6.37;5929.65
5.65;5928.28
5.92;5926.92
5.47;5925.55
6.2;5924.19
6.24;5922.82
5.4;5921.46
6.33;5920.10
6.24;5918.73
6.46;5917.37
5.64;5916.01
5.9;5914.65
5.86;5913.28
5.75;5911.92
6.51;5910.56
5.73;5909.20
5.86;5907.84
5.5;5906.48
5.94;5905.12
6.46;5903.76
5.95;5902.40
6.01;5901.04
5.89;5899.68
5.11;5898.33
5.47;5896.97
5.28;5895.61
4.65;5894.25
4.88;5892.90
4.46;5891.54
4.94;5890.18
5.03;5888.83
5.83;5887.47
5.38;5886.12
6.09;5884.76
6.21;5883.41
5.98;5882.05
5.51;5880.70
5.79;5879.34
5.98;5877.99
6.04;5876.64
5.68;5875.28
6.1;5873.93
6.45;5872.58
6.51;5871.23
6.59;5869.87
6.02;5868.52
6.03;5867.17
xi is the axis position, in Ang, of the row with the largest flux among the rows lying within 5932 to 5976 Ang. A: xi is 5952.90 Ang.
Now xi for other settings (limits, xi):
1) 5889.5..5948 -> 5936.48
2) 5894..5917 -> 5910.56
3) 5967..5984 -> 5976.25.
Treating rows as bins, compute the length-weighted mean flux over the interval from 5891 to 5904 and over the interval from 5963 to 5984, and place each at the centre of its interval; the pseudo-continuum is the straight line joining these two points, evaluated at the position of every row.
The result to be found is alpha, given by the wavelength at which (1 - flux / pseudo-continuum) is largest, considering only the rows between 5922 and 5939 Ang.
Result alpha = 5925.55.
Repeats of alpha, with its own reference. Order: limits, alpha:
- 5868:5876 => 5875.28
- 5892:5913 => 5894.25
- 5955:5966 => 5955.64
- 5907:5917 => 5916.01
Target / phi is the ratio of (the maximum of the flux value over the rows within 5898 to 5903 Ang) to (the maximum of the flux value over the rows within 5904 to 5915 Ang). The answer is 0.92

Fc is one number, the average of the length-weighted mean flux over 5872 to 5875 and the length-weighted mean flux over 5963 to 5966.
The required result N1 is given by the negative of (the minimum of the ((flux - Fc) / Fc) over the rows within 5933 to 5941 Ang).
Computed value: 0.131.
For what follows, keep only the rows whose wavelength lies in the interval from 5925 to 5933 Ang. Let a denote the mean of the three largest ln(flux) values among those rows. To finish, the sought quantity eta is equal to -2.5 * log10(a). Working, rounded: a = 1.81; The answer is -0.647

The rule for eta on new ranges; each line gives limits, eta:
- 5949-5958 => -0.677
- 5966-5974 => -0.646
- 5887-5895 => -0.549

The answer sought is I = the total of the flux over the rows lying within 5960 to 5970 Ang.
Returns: 41.7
